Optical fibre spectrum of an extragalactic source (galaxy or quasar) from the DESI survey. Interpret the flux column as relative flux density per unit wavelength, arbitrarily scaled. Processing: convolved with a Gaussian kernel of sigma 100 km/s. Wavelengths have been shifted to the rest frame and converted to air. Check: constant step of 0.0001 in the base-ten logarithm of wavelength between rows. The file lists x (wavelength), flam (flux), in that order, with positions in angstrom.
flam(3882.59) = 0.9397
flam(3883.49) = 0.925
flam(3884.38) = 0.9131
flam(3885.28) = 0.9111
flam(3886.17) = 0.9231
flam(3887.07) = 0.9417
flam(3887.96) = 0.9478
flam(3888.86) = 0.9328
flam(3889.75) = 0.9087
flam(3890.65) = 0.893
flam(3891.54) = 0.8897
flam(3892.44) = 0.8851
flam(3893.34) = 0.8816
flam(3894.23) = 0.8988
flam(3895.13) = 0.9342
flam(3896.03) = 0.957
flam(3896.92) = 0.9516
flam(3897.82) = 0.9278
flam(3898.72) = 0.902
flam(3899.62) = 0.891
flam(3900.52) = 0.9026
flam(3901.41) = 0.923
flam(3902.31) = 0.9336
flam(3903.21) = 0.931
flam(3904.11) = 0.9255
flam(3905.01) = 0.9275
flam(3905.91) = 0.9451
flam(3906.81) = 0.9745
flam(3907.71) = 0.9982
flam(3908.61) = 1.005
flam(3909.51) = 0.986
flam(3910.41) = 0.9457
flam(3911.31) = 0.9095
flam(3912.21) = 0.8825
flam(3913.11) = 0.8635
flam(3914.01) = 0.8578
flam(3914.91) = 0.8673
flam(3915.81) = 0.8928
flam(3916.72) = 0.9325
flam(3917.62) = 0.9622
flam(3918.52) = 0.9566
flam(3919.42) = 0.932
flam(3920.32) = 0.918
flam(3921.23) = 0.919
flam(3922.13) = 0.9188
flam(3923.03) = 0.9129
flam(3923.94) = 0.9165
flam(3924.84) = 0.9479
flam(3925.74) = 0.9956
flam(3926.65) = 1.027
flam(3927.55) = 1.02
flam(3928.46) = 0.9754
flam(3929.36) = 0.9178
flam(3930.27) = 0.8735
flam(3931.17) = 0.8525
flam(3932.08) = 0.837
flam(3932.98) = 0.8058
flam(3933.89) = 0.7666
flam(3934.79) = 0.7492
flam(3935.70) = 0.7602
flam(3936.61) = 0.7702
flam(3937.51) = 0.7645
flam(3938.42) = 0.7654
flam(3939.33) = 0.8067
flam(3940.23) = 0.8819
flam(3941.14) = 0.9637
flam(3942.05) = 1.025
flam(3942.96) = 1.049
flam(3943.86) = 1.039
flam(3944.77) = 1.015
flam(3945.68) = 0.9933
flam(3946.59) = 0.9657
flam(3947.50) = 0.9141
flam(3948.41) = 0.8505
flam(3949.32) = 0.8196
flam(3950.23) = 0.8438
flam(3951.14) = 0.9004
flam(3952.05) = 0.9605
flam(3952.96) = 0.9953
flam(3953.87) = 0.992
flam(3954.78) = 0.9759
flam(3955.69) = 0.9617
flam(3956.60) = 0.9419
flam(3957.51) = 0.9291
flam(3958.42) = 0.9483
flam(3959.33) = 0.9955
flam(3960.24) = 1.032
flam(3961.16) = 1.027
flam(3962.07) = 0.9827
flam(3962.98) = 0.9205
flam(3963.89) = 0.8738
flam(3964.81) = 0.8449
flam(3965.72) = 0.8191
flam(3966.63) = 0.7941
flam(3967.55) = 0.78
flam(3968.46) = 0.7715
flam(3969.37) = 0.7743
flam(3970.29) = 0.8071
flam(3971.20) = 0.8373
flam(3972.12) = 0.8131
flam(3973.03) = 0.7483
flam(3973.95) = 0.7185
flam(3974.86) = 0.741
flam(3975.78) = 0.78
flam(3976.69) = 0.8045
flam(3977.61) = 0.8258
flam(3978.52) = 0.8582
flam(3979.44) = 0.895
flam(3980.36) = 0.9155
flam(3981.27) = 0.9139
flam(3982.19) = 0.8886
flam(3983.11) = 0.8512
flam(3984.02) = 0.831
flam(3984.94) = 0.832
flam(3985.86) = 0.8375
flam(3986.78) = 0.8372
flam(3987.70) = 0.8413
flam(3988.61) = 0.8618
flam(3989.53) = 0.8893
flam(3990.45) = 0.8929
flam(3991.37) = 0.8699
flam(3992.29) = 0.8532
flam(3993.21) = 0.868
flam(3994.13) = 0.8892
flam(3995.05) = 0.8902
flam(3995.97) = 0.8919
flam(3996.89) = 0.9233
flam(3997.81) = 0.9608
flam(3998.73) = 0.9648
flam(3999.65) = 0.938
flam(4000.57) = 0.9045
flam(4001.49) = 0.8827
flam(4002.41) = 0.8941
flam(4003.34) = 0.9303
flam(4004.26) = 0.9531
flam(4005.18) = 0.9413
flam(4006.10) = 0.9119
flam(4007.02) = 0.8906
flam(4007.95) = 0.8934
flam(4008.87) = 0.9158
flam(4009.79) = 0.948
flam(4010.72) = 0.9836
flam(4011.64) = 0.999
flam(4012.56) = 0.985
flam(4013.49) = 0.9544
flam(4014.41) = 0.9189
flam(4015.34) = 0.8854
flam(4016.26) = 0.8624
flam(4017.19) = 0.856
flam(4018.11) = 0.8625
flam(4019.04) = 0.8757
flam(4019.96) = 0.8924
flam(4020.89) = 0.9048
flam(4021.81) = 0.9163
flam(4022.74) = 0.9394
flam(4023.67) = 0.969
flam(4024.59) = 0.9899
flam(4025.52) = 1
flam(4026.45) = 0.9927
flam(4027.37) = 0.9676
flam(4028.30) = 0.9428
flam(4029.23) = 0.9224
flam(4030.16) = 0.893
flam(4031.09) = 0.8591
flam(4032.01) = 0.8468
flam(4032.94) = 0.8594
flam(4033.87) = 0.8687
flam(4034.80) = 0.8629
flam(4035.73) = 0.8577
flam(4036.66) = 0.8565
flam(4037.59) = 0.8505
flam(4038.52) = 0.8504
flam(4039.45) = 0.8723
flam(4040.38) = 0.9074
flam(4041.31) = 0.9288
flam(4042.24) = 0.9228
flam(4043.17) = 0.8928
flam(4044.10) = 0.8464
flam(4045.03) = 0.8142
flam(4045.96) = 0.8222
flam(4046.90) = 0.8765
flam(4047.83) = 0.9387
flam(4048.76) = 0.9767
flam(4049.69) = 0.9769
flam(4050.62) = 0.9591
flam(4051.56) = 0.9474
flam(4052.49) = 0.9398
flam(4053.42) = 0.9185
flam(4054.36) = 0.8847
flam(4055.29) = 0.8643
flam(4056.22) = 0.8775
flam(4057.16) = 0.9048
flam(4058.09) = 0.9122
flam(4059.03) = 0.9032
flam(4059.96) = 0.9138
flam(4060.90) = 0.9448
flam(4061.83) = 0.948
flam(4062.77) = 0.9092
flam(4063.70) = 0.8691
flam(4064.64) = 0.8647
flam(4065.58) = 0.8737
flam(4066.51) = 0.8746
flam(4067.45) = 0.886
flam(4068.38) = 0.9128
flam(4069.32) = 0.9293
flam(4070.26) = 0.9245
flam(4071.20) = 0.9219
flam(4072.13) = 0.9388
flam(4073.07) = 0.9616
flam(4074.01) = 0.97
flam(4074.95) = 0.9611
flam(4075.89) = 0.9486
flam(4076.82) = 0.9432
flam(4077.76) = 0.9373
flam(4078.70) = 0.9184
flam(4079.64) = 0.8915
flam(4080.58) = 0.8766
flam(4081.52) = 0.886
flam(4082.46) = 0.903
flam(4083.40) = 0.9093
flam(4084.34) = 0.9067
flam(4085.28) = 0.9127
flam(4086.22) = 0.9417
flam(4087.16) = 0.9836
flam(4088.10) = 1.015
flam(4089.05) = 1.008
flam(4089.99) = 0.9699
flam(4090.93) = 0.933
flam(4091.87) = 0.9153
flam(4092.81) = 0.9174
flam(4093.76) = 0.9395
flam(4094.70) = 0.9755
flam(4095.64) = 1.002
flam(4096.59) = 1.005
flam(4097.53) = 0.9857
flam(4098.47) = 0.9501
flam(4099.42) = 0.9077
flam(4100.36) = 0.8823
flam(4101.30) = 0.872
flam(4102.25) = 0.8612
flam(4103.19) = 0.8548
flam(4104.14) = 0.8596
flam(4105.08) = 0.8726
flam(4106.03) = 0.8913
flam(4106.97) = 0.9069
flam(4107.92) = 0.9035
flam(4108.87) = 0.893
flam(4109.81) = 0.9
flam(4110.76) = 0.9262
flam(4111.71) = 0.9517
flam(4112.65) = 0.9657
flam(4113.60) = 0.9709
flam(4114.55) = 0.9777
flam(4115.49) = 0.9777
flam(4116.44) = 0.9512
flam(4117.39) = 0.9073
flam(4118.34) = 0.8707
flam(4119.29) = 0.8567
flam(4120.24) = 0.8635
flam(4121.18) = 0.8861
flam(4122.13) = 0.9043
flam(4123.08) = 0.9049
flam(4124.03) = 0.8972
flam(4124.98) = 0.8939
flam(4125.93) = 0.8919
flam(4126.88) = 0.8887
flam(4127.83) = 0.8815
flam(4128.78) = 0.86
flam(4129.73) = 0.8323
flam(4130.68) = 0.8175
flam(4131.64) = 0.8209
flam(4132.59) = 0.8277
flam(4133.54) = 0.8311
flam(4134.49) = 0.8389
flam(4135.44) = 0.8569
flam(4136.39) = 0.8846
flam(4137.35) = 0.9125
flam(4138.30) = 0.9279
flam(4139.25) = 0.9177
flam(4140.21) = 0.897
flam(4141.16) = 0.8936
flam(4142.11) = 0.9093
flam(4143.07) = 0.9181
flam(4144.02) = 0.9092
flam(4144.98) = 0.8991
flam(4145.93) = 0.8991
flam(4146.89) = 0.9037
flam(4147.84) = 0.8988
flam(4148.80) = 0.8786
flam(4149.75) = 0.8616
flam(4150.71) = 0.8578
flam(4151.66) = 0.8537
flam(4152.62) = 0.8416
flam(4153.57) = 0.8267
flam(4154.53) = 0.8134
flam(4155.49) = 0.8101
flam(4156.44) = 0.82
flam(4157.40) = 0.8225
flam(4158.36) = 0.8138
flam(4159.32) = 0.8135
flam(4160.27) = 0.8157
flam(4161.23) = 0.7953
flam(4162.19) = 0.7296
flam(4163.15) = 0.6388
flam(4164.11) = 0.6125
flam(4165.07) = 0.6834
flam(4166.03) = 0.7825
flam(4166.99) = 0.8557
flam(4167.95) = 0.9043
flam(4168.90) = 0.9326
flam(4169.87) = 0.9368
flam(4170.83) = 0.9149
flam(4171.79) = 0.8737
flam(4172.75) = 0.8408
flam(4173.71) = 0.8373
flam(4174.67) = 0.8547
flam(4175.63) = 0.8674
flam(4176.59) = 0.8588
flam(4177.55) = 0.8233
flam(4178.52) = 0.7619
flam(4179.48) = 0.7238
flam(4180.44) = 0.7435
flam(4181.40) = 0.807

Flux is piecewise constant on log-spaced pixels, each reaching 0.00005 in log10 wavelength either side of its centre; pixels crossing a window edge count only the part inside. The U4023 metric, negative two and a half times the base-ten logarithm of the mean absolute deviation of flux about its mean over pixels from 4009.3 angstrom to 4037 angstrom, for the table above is 3.34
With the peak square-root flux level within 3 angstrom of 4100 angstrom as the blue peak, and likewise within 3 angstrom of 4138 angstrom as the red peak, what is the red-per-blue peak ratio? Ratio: 0.97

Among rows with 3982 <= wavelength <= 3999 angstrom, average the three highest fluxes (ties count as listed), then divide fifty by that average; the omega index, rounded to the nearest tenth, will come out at 52.7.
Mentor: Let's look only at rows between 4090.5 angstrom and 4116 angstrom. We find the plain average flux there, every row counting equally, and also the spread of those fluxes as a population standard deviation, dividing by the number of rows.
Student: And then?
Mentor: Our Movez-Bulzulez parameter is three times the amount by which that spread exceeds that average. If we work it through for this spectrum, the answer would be -2.64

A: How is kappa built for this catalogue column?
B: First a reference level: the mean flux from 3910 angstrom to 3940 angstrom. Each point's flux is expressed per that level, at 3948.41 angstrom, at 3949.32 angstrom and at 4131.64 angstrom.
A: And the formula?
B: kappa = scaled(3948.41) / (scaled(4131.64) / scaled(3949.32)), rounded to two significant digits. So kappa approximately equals 0.96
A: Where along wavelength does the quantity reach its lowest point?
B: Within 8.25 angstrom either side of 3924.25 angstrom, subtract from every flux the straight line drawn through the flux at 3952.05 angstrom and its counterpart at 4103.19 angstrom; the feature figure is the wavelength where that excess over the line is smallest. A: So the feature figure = 3932.08 angstrom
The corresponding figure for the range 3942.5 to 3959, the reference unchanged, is 3949.32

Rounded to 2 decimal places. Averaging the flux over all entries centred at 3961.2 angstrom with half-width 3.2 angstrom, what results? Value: 0.97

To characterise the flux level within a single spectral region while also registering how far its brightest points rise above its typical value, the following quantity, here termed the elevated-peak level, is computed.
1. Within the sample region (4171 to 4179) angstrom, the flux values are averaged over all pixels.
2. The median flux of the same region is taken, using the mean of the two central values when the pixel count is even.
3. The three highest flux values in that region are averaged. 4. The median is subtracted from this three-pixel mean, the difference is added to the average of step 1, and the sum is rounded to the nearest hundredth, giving 0.86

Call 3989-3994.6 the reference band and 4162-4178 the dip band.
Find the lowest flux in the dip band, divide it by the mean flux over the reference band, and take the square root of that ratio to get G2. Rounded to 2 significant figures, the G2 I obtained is 0.84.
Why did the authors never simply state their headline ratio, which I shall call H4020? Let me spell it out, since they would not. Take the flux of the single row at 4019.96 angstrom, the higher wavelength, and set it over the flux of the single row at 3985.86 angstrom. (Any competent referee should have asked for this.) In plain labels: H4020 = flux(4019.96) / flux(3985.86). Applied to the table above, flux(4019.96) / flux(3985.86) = 1.07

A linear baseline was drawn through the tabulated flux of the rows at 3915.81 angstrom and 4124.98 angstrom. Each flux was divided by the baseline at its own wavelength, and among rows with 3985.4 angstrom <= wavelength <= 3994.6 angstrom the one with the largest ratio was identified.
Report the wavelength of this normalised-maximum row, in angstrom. 3990.45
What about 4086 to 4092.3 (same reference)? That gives 4088.10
